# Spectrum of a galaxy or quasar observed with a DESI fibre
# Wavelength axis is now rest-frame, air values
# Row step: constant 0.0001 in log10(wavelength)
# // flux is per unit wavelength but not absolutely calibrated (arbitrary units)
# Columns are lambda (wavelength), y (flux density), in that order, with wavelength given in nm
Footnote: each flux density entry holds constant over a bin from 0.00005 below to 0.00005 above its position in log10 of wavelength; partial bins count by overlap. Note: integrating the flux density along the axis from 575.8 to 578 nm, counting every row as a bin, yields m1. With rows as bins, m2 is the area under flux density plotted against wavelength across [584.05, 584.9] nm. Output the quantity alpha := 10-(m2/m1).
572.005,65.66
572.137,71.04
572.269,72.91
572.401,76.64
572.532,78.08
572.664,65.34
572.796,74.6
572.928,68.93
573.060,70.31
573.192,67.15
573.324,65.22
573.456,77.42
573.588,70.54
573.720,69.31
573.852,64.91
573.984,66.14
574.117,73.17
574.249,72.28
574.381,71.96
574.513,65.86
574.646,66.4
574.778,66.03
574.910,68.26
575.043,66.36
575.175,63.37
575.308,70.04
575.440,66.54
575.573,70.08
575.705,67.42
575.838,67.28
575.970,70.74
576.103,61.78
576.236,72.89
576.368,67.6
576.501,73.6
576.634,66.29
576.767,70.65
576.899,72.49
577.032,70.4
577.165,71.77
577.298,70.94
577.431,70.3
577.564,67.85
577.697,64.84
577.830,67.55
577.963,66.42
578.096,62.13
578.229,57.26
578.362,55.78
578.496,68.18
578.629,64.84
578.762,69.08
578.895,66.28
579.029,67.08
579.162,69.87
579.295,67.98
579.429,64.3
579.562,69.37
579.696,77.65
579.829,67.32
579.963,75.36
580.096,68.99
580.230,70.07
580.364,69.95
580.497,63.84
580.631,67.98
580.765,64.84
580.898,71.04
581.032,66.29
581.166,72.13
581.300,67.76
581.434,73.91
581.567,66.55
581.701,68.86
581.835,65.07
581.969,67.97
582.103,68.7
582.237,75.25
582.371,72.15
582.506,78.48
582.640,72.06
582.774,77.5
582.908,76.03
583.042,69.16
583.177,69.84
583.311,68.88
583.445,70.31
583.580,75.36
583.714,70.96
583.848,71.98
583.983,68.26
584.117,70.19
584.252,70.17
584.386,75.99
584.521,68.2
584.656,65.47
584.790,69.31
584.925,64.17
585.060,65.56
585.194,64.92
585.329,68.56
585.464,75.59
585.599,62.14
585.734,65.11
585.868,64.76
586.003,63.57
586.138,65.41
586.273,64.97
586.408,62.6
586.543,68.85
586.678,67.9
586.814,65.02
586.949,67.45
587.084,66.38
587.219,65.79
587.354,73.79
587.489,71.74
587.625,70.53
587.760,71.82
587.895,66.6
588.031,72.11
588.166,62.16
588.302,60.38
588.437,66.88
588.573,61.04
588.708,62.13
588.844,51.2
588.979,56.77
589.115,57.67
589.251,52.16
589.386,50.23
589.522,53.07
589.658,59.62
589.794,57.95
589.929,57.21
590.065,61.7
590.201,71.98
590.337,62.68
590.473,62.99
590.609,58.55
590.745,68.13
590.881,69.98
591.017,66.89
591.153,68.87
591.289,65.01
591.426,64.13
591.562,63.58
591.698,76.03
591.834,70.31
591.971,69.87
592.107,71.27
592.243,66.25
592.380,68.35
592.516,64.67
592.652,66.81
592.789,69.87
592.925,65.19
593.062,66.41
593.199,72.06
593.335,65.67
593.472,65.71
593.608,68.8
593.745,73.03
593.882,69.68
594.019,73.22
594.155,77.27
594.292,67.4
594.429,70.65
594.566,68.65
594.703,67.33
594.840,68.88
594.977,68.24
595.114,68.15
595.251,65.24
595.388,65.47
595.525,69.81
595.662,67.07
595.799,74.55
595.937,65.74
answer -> 9.6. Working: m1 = 152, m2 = 59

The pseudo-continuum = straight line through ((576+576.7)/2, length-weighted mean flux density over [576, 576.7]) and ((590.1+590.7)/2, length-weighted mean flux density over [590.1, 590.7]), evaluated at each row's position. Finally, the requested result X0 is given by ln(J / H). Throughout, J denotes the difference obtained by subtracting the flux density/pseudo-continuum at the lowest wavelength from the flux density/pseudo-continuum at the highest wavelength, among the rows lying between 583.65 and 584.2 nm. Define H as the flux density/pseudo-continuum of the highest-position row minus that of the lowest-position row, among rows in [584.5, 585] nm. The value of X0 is -1.8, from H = -0.059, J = -0.01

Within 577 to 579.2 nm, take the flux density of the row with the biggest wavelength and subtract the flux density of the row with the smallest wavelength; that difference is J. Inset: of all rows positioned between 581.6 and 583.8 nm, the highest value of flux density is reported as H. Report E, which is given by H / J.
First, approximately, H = 78.48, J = -1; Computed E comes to -148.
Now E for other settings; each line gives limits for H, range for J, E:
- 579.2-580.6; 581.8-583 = 7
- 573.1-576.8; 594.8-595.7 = -43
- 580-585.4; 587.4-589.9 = -6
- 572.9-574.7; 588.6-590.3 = 8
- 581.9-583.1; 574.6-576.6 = 11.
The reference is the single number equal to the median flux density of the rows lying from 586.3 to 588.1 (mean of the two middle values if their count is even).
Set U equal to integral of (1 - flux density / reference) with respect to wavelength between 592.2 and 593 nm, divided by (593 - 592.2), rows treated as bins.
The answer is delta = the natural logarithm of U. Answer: -4.2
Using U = 0.015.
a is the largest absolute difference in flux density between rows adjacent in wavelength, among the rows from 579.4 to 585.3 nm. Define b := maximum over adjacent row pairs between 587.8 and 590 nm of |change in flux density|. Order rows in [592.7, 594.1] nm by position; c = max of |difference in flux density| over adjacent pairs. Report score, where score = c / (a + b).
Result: 0.30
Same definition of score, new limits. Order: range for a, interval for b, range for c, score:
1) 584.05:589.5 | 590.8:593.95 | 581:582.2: 0.28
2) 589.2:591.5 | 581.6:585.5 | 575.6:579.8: 0.69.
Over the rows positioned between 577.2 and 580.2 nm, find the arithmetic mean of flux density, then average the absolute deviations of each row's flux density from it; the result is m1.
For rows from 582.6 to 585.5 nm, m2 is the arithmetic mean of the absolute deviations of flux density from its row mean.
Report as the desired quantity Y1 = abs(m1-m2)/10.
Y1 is 0.04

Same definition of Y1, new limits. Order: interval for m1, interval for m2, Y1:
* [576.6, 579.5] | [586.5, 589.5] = 0.26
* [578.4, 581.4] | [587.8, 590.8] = 0.22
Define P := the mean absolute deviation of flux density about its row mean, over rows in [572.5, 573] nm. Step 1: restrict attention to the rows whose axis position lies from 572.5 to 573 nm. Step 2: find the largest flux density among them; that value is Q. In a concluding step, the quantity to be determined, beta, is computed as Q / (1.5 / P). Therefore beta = 240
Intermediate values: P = 4.6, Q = 78.08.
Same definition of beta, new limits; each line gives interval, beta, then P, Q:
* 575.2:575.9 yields 67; 1.4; 70.08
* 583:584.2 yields 74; 1.5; 75.36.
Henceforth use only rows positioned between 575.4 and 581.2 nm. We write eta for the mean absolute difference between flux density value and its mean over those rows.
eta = 3.00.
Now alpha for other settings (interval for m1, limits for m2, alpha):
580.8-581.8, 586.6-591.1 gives 5.9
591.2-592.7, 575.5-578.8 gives 7.8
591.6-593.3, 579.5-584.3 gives 7.1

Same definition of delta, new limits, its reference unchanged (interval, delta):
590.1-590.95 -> -3.4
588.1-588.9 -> -2.3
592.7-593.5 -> -5.3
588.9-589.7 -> -1.6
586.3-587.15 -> -3.7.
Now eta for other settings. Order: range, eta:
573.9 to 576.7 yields 2.71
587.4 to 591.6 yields 5.14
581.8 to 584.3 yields 2.83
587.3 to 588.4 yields 4.20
